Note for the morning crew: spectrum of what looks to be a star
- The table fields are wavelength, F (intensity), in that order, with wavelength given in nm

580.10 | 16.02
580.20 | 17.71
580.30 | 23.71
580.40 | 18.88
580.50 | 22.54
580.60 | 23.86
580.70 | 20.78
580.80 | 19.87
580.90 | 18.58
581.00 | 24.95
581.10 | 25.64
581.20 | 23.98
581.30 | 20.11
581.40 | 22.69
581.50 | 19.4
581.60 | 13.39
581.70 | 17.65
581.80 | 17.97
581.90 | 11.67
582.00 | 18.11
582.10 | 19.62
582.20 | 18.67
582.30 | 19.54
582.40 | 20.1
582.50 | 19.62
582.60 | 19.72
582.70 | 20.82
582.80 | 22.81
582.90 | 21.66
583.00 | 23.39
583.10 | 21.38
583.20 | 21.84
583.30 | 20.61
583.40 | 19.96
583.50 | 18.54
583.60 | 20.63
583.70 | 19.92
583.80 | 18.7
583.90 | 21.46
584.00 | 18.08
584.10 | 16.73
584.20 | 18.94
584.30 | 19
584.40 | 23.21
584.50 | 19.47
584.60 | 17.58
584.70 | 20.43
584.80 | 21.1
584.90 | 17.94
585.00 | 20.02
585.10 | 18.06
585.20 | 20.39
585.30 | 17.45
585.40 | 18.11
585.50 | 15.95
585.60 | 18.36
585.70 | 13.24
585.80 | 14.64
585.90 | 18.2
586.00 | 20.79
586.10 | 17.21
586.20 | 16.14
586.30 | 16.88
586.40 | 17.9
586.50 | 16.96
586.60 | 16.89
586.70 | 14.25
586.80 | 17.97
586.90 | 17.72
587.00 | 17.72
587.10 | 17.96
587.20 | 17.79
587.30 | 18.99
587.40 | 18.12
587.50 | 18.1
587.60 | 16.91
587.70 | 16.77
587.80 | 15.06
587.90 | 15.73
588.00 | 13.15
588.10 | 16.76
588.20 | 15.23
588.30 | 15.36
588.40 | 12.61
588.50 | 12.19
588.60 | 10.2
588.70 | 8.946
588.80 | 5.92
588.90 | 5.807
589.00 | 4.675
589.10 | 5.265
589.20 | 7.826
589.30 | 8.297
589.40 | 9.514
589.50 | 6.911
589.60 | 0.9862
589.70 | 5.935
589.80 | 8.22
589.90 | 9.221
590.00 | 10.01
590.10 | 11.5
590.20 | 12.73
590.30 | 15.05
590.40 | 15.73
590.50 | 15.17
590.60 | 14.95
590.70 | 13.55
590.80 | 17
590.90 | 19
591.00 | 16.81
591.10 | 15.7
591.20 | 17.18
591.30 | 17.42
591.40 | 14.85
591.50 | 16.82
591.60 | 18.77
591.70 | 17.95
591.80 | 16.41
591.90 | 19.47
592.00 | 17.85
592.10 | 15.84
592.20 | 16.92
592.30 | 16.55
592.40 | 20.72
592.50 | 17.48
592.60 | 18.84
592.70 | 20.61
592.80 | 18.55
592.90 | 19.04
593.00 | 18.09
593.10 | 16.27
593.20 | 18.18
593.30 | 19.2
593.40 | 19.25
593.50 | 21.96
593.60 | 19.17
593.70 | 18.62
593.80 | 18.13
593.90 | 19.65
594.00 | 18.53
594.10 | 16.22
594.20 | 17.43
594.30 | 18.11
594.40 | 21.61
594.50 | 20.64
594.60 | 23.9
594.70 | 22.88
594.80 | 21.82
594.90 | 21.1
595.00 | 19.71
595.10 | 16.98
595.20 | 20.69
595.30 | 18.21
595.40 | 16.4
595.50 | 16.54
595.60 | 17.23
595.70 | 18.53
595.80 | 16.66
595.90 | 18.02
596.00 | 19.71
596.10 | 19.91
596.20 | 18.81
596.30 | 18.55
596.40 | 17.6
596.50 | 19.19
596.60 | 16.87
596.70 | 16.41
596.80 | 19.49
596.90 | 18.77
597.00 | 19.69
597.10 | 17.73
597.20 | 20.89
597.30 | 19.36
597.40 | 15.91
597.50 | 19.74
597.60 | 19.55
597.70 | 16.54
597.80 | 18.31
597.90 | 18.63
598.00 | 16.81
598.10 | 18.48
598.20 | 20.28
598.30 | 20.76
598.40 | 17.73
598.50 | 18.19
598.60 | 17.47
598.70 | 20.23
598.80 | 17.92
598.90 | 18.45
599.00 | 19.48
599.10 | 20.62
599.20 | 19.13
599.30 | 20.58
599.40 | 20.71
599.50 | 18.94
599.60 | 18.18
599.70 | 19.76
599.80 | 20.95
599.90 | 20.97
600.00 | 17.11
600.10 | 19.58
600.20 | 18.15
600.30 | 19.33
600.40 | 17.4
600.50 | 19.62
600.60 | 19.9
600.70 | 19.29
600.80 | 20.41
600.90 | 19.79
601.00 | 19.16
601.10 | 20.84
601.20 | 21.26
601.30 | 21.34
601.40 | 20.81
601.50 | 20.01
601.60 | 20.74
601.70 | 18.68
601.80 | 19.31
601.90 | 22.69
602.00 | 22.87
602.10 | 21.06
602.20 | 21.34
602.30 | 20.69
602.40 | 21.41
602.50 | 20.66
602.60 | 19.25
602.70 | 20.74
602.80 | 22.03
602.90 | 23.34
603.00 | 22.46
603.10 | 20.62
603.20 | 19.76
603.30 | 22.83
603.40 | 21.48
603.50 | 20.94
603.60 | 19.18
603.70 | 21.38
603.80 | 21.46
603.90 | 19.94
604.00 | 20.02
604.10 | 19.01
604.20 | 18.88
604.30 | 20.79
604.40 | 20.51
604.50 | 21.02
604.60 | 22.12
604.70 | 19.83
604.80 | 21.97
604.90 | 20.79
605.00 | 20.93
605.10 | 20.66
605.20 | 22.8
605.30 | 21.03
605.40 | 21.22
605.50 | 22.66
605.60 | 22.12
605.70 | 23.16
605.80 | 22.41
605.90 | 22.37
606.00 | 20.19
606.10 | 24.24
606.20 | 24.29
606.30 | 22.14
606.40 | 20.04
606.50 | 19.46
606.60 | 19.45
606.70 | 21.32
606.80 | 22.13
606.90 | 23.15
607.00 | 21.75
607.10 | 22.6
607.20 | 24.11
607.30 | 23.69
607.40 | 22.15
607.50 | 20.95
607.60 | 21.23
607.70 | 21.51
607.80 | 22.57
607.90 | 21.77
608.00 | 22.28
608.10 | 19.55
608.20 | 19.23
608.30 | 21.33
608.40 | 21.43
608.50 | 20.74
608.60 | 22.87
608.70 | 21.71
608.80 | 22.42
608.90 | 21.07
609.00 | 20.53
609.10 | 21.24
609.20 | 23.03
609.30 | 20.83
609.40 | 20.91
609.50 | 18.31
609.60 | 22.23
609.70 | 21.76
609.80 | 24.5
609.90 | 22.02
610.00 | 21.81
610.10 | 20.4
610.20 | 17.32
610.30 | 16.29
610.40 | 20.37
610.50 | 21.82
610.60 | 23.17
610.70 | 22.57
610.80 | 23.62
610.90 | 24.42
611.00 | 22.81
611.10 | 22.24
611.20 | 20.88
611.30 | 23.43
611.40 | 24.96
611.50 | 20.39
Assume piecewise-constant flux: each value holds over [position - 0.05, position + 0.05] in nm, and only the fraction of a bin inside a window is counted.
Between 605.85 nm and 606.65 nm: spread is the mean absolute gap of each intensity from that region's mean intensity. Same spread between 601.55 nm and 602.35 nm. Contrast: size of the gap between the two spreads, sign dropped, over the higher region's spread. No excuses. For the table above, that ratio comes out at 0.39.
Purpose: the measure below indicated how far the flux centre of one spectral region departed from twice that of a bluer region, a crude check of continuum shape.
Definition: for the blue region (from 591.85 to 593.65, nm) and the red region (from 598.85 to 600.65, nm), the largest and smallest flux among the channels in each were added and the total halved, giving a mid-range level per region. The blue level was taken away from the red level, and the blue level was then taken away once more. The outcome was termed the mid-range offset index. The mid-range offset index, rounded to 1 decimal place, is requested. -18.8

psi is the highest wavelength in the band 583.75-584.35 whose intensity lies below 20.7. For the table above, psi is 584.30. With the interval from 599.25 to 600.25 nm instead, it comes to 600.20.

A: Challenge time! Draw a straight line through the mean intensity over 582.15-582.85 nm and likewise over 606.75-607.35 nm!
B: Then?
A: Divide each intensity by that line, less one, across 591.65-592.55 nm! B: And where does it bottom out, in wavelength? 592.10 nm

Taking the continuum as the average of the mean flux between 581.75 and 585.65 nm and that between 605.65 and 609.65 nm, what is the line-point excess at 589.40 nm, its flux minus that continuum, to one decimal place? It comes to -11.0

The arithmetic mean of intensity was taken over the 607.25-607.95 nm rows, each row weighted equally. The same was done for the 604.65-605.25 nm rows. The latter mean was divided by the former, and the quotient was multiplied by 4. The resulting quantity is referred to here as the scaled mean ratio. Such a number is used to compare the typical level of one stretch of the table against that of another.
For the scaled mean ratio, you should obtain 3.85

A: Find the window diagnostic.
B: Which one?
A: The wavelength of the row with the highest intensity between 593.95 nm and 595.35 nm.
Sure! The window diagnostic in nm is 594.60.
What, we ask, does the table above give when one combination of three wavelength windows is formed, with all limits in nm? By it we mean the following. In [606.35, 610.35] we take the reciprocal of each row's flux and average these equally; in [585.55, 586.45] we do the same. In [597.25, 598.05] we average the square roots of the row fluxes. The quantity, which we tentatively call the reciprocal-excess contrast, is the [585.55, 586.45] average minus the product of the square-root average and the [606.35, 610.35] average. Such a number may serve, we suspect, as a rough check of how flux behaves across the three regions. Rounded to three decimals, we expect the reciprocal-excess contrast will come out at -0.141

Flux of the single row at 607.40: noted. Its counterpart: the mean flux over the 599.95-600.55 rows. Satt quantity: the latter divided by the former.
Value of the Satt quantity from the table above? 0.84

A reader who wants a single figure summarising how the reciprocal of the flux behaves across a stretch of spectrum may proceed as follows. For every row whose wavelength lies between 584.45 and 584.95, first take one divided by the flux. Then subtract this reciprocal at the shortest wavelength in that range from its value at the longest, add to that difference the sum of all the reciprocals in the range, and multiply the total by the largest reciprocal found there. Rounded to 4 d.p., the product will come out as 0.0151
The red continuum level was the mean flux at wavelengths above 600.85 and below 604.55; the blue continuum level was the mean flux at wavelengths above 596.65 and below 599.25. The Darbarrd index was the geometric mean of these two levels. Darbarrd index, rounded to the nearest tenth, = 19.7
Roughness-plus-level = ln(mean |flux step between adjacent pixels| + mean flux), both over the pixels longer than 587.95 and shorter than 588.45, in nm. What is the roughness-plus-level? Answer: 2.81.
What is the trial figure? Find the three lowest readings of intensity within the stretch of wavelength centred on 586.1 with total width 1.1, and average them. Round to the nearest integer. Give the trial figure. 15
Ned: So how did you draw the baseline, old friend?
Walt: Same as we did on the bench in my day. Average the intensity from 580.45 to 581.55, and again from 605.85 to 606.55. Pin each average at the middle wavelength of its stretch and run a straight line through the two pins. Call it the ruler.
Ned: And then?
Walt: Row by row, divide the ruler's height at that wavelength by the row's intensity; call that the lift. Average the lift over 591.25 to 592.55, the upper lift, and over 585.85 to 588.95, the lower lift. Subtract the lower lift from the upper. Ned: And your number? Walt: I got -0.29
